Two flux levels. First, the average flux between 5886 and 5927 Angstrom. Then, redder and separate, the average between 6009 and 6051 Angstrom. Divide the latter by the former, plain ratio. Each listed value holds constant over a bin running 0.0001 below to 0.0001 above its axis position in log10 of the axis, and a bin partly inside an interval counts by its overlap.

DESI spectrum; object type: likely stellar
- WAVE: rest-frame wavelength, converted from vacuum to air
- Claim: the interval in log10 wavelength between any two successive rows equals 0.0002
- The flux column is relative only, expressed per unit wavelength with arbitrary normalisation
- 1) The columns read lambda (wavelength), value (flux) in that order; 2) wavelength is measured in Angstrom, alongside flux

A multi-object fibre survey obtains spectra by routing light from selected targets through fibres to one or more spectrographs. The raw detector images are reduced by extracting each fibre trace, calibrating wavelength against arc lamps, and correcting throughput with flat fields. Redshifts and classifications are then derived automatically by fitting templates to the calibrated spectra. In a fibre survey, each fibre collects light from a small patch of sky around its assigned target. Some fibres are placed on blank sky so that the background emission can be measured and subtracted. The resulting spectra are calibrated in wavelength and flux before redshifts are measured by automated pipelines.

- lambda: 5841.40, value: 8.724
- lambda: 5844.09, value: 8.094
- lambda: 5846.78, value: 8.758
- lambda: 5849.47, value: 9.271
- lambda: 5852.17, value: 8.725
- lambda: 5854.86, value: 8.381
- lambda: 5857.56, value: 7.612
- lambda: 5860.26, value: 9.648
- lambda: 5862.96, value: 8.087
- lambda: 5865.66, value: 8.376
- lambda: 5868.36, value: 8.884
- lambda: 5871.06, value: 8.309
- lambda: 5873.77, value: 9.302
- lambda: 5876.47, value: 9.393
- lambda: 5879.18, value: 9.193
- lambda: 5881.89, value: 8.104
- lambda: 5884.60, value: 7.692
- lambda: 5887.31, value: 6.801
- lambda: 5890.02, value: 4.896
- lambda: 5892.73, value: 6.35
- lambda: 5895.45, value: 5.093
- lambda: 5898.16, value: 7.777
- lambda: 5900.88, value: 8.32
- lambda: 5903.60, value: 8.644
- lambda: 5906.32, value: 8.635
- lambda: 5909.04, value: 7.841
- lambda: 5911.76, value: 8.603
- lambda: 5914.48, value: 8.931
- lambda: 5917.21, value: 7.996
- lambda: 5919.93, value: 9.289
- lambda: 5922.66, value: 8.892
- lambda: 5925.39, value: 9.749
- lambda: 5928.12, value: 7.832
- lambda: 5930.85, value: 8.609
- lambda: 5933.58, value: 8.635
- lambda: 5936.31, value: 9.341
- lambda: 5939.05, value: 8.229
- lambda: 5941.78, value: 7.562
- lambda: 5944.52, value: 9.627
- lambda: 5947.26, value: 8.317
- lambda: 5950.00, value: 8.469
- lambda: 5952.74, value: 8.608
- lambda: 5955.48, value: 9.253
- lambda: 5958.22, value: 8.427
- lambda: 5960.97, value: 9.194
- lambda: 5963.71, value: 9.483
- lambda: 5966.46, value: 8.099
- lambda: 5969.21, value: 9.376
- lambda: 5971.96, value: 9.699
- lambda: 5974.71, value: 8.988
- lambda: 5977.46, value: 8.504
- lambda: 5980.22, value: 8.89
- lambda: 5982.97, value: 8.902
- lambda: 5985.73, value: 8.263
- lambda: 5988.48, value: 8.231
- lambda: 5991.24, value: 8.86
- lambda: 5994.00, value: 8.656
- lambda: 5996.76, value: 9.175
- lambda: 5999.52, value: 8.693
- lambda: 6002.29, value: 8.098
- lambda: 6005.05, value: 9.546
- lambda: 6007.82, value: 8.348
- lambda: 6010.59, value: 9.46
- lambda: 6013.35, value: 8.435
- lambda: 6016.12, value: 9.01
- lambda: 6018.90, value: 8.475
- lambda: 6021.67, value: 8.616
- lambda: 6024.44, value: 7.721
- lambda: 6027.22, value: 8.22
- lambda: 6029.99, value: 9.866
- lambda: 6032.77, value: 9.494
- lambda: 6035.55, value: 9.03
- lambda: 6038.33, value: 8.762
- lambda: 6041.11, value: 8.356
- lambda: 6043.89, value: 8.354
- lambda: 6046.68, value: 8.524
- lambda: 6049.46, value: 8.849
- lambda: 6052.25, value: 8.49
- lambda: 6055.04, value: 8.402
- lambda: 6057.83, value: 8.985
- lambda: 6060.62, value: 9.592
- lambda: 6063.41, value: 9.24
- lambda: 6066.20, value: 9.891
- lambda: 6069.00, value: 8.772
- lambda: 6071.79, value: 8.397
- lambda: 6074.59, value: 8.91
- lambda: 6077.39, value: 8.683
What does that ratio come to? 1.11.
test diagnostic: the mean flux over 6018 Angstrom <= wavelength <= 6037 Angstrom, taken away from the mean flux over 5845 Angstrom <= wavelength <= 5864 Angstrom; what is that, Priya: -0.1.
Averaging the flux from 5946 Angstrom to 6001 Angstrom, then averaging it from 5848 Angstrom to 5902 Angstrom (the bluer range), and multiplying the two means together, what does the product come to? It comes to 71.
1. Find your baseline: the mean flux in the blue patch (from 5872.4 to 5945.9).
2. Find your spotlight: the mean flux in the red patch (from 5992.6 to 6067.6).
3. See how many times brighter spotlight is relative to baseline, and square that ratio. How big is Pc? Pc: 1.16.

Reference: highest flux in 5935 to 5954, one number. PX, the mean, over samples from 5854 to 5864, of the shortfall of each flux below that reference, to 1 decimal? 1.2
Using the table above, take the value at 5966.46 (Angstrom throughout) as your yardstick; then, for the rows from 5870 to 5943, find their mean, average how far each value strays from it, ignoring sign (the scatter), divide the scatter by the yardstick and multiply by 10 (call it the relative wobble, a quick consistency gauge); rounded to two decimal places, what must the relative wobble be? 1.07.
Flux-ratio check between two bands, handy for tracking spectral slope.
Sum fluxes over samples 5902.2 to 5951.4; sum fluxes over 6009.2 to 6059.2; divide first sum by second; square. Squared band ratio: 0.98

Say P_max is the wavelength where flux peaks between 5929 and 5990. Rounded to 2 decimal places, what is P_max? 5971.96 Angstrom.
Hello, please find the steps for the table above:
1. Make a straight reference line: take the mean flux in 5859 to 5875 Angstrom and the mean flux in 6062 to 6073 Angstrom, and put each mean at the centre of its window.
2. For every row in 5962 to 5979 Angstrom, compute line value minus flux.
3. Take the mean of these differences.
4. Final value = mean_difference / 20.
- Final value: -0.005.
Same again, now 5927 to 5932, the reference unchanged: 0.032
